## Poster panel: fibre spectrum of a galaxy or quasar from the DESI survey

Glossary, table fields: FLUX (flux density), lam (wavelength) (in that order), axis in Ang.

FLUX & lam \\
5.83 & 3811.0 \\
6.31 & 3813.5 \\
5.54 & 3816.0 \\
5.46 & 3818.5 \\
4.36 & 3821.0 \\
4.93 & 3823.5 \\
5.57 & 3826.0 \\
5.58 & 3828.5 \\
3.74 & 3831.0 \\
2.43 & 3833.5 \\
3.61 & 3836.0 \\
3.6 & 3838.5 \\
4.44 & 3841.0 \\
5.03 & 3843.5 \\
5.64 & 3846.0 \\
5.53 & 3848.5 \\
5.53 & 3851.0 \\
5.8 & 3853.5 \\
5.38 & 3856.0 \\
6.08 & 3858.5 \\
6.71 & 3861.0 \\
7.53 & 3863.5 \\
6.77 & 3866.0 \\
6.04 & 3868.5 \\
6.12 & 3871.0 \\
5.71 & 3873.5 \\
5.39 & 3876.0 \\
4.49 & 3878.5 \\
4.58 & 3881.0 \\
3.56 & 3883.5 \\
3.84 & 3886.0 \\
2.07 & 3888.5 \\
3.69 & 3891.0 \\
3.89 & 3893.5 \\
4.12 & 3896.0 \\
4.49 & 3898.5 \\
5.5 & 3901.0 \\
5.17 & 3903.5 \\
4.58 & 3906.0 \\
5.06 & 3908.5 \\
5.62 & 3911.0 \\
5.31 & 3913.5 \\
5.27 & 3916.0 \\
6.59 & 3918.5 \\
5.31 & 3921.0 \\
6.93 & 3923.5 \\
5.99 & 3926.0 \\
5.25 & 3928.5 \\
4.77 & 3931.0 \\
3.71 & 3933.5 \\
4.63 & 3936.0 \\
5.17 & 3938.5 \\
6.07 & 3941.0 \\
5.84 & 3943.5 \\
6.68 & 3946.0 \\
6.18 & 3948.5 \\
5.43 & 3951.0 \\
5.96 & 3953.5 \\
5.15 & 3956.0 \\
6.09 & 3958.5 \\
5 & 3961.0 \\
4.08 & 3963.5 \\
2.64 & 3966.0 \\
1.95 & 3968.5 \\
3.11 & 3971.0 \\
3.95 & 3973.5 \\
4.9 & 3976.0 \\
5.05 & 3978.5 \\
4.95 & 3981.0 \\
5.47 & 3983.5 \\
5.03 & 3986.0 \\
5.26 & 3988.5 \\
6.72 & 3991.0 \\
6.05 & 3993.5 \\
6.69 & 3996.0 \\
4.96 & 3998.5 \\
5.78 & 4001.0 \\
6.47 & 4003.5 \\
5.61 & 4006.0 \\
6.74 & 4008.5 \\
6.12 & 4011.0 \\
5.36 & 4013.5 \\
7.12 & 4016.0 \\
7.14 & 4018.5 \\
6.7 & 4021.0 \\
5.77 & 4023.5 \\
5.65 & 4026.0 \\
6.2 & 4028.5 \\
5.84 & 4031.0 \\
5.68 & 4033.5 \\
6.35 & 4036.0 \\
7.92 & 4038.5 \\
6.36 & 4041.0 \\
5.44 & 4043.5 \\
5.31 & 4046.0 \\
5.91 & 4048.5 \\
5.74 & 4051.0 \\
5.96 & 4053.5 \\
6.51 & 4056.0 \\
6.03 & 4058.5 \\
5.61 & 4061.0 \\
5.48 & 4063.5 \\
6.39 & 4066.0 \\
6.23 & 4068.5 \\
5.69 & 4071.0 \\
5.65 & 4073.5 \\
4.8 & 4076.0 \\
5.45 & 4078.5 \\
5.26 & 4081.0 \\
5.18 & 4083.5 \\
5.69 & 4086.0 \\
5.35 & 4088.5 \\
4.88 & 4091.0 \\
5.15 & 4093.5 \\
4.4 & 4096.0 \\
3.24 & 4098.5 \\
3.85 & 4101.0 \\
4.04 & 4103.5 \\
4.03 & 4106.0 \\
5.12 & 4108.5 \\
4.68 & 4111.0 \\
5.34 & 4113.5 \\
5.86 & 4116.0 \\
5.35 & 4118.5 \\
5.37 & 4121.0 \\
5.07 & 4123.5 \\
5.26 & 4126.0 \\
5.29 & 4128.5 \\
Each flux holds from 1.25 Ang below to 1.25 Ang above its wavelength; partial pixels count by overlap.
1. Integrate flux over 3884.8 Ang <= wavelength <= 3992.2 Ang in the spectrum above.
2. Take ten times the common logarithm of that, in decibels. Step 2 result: 27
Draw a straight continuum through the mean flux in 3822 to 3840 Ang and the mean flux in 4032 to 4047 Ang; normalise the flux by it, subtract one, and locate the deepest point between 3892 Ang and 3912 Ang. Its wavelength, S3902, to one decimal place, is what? 3893.5 Ang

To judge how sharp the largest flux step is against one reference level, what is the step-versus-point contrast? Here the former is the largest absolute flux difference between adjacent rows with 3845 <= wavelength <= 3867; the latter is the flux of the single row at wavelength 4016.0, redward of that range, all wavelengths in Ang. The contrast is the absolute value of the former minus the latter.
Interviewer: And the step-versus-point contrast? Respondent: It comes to 6.3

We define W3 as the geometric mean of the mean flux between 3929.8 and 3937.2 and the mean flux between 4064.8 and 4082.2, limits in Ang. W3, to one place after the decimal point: 5.0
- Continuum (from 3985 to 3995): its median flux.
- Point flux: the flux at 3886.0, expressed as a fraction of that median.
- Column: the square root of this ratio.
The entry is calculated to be 0.82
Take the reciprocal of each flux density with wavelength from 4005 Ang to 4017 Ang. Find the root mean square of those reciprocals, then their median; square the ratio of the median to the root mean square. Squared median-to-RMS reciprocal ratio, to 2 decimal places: 0.99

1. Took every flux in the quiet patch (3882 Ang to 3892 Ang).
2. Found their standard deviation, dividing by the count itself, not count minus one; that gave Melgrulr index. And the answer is 0.71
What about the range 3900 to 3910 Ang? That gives 0.33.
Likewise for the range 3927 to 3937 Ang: 0.56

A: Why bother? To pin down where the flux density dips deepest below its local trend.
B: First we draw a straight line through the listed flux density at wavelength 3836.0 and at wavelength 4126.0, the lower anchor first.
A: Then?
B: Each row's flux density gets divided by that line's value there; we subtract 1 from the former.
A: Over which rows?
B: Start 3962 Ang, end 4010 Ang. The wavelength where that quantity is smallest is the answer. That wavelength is 3968.5 Ang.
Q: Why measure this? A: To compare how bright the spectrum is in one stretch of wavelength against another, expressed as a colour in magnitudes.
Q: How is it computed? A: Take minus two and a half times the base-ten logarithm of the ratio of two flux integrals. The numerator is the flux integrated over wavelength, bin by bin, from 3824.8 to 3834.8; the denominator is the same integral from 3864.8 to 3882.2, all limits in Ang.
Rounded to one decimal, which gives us 0.9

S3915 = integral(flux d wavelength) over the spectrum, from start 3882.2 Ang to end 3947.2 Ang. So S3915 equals 323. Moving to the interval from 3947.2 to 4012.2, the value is 338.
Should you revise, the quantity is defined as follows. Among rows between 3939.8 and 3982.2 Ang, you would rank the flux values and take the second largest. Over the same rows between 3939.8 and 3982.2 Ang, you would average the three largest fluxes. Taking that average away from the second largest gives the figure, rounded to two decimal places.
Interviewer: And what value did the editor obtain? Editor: -0.14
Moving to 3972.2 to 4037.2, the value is 0.12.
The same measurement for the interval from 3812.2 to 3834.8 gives -0.24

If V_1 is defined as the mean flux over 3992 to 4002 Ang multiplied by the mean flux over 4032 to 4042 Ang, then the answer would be 39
